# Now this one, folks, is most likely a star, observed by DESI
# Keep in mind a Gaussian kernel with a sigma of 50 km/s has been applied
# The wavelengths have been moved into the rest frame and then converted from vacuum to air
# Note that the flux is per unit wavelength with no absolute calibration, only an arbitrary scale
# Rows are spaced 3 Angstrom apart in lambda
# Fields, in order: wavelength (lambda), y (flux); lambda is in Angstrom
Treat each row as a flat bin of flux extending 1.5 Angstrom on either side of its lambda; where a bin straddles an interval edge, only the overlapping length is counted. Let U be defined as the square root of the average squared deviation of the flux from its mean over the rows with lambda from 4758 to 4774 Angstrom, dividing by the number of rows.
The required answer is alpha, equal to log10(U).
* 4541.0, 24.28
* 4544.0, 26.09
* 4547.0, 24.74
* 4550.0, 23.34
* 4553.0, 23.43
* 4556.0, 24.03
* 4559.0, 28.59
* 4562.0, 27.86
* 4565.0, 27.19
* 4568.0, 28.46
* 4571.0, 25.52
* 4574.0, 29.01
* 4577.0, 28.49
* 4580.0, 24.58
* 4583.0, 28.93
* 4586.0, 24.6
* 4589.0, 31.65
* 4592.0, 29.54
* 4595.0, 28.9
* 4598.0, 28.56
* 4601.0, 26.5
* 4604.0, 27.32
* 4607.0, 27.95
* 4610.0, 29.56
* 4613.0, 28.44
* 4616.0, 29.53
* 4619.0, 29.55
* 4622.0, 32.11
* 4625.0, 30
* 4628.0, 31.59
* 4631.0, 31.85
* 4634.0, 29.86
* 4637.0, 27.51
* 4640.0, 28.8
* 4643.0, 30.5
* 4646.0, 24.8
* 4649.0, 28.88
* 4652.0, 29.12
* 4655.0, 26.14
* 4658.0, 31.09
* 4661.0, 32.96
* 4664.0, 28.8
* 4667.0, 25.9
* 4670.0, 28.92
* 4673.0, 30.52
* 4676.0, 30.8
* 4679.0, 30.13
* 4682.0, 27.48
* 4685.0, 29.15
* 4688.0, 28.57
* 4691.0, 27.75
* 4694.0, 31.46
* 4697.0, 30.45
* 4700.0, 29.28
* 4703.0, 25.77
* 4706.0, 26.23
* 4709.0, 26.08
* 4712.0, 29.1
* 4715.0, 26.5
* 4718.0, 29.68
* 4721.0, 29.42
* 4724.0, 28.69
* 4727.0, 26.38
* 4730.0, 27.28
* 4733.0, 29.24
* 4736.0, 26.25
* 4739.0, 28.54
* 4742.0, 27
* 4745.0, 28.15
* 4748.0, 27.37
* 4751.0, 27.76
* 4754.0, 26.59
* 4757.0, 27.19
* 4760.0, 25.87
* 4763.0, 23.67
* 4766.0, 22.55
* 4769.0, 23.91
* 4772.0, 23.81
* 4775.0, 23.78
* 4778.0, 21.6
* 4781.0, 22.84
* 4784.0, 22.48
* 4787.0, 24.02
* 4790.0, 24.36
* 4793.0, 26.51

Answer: 0.03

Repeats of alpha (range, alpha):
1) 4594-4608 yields -0.06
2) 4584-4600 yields 0.36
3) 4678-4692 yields -0.02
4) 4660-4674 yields 0.36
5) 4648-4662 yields 0.36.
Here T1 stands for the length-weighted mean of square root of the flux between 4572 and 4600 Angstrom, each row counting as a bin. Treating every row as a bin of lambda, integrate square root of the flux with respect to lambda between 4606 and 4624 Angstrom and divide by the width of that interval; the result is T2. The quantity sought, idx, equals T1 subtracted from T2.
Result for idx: 0.13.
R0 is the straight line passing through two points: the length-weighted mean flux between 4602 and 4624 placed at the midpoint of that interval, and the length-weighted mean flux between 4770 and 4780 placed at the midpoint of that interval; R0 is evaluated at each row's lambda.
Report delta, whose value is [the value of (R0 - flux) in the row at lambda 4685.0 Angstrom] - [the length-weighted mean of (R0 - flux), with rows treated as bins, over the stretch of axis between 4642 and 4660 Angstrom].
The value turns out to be -1.9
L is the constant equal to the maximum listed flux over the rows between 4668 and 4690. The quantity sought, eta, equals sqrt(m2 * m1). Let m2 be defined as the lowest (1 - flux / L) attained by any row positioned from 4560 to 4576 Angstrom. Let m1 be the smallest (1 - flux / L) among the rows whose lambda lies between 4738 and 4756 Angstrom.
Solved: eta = 0.07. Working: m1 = 0.07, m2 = 0.058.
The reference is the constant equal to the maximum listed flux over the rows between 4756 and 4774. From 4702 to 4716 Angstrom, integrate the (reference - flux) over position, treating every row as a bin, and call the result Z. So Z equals 6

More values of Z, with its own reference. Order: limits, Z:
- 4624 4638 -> -43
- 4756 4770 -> 37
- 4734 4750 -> -5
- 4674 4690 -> -32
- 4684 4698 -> -32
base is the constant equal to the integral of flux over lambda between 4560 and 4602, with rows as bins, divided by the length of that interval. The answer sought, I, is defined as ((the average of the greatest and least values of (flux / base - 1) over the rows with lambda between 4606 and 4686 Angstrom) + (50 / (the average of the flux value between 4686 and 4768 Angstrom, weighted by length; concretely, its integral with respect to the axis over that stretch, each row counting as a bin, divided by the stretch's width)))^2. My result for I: 3.44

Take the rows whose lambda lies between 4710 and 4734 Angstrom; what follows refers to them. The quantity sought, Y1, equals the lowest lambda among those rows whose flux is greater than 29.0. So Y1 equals 4712.0 Angstrom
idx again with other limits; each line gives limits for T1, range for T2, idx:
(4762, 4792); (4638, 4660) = 0.51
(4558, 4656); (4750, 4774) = -0.33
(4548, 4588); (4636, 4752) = 0.19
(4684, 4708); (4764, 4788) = -0.53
